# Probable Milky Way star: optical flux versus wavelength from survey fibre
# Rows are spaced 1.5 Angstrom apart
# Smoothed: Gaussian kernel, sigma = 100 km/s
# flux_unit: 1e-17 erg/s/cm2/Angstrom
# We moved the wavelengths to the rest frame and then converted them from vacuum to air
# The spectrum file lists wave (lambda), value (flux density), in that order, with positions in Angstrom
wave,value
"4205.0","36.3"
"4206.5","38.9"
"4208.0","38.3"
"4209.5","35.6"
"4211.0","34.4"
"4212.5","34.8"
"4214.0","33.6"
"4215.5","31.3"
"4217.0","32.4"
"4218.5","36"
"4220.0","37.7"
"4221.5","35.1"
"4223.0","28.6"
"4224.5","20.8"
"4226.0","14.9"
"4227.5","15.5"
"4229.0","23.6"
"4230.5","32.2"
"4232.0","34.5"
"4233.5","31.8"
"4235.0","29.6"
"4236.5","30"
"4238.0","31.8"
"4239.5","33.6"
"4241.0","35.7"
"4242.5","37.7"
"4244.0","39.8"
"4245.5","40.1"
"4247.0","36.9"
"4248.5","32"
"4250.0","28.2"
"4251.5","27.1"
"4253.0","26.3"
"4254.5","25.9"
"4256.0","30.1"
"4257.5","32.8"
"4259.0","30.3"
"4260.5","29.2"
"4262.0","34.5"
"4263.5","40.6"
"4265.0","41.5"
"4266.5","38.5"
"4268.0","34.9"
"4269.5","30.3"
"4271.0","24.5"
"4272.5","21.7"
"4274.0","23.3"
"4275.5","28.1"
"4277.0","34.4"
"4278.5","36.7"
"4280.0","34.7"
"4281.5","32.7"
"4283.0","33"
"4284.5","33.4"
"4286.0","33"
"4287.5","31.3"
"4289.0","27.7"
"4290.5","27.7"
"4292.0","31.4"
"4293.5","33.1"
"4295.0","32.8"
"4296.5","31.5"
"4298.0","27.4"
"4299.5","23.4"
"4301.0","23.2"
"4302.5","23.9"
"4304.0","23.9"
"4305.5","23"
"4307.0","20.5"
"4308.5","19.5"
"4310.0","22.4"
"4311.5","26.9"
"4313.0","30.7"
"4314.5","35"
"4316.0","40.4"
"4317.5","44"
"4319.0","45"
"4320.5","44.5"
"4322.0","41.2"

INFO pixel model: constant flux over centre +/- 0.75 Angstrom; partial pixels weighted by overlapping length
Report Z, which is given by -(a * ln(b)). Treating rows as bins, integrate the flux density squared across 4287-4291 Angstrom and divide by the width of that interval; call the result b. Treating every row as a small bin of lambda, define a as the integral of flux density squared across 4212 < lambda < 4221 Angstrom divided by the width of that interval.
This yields -7948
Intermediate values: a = 1182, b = 834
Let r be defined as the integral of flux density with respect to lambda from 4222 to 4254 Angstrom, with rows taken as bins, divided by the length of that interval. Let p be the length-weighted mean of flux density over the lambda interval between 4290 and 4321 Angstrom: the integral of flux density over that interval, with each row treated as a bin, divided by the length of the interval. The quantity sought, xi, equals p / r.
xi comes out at 1.00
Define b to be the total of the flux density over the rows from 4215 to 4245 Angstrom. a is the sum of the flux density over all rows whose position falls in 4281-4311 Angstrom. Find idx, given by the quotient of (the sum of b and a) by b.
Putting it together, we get 1.91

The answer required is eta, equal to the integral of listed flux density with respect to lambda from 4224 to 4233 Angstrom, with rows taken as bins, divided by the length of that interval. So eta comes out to 24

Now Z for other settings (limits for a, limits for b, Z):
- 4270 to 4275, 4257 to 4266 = -4060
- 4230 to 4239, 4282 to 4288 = -7025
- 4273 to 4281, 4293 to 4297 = -6949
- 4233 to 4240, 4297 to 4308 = -6210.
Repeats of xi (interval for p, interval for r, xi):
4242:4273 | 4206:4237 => 1.05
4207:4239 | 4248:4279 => 0.99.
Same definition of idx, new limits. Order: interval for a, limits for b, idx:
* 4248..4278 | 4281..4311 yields 2.11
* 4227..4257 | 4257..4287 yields 1.96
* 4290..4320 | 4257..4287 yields 1.90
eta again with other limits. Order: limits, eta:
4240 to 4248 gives 38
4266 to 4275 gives 29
